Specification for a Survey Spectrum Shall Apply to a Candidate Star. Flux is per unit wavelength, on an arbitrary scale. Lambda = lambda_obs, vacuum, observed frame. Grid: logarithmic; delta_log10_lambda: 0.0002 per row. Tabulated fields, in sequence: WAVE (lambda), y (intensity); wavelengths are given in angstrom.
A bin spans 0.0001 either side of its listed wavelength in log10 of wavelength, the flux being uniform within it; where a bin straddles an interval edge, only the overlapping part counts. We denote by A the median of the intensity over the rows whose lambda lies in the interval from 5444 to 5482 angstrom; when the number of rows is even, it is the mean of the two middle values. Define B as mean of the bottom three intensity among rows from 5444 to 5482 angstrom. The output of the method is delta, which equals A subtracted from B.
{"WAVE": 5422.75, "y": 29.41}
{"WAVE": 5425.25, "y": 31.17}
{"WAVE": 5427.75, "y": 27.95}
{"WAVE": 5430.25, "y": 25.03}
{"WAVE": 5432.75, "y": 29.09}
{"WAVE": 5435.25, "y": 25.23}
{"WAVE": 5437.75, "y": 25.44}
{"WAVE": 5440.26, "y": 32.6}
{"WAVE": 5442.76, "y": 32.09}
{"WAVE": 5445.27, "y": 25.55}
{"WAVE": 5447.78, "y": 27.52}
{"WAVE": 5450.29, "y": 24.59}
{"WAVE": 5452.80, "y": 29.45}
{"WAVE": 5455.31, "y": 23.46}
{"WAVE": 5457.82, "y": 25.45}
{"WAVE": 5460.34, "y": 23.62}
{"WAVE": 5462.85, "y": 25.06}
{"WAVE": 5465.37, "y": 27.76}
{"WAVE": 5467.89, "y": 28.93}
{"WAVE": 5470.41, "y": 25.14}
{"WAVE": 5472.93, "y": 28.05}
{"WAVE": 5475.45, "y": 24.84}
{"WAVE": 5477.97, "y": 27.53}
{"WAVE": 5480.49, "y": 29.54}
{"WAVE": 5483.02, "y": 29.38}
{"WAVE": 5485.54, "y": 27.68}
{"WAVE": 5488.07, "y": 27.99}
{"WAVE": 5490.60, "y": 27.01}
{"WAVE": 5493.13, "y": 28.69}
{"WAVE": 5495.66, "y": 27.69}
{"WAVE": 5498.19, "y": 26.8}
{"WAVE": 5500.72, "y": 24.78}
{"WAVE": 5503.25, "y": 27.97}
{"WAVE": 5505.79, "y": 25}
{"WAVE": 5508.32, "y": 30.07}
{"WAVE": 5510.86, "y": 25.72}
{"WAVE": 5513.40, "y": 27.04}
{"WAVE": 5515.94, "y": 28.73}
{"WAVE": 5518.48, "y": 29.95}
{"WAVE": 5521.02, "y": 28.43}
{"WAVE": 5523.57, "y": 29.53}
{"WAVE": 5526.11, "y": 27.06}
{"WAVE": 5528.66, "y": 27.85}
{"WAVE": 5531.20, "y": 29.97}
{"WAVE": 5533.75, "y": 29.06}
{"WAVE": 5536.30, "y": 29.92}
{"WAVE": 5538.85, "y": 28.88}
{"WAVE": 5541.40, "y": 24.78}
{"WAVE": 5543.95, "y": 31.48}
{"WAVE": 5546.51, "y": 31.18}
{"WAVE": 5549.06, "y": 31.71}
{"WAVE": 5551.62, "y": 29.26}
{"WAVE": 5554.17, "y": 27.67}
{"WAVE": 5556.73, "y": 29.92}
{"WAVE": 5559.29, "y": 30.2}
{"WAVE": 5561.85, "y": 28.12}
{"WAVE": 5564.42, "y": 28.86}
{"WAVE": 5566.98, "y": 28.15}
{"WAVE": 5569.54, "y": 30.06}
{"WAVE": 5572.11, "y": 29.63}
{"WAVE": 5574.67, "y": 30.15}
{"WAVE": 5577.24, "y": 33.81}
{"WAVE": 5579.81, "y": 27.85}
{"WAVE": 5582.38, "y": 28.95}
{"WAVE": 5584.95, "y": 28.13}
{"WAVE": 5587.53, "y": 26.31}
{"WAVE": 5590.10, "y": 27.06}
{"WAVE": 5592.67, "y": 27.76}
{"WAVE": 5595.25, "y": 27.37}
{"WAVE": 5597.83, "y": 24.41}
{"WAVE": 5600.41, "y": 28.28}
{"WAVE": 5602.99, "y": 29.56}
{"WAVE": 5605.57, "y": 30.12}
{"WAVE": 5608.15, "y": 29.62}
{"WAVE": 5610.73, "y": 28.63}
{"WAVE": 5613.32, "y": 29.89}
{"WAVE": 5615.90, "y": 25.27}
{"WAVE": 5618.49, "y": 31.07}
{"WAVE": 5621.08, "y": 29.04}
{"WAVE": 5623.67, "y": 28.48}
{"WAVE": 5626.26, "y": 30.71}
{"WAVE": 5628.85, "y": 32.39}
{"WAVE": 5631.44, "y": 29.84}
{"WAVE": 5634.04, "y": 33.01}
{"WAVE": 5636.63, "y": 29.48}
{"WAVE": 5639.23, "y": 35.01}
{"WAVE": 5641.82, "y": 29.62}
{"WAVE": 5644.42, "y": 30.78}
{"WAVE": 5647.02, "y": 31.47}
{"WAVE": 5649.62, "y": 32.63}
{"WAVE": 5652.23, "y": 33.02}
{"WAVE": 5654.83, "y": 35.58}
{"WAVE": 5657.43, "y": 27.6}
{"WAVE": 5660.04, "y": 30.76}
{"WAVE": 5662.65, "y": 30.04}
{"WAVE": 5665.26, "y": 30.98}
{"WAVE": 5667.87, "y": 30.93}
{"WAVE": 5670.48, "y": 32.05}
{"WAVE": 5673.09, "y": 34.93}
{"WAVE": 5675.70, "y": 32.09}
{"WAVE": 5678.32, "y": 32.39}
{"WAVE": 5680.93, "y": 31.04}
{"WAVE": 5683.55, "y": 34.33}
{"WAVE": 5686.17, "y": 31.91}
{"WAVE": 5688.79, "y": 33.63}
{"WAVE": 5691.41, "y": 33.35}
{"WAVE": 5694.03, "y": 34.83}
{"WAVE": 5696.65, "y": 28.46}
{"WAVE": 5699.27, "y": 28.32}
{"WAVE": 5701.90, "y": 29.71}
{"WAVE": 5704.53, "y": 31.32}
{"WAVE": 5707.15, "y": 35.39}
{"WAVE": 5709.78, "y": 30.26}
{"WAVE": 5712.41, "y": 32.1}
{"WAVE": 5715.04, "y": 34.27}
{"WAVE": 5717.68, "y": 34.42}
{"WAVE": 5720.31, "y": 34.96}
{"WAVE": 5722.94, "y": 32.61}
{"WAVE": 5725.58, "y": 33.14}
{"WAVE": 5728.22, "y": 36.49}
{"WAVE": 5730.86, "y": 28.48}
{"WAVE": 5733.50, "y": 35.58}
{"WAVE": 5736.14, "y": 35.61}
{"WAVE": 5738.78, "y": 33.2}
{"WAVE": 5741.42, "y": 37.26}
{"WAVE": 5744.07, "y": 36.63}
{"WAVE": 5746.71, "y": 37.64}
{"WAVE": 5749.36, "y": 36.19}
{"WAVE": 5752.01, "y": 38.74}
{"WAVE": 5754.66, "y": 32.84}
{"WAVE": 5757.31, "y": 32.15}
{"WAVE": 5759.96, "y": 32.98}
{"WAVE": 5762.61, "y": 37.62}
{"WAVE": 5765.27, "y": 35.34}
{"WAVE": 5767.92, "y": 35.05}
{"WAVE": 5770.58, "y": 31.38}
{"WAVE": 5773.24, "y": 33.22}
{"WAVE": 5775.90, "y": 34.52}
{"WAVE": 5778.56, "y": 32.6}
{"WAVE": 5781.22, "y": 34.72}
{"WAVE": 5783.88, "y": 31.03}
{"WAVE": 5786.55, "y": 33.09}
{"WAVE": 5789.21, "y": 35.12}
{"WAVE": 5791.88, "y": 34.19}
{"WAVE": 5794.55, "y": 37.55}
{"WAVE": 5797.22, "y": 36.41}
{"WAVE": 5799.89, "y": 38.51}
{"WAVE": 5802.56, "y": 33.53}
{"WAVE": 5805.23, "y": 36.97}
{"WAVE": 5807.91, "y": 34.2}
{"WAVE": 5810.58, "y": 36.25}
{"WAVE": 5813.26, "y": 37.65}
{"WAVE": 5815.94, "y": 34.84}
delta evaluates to -1.7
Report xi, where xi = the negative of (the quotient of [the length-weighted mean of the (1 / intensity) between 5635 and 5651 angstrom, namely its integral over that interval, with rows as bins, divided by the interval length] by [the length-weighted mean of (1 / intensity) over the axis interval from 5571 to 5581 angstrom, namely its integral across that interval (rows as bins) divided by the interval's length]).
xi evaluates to -0.96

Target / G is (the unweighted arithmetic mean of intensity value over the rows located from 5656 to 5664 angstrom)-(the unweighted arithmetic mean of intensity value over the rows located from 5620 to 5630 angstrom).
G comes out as -1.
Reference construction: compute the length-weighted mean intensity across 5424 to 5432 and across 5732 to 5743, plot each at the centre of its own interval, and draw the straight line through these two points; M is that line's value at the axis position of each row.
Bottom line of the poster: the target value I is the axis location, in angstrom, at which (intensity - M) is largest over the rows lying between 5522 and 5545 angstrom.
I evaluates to 5543.95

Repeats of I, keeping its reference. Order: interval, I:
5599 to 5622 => 5618.49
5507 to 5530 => 5508.32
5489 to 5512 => 5508.32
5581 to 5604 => 5602.99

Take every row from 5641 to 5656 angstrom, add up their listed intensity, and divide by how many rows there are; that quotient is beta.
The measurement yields 32.2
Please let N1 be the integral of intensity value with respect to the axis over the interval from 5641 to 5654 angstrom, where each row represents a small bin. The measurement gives 412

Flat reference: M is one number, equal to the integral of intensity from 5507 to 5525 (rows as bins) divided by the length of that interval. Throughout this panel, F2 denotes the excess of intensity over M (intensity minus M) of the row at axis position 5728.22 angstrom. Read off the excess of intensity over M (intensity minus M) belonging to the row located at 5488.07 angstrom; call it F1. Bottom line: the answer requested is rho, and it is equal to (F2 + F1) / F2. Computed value 0.9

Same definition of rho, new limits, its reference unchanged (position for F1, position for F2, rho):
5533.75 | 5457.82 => 0.8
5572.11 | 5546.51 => 1.4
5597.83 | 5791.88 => 0.3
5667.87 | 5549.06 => 1.8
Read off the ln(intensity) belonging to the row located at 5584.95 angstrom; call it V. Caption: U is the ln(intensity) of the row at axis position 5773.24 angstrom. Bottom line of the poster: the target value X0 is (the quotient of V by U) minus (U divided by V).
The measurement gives -0.10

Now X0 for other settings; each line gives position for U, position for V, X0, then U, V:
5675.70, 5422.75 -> -0.05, 3.47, 3.38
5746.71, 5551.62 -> -0.14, 3.63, 3.38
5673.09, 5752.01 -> 0.06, 3.55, 3.66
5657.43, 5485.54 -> 0.00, 3.32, 3.32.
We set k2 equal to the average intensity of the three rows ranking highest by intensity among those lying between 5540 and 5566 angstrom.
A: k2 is 31.5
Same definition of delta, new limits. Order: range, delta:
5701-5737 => -4.2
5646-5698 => -3.4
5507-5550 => -3.2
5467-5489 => -2.2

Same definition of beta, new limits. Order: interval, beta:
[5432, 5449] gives 28.2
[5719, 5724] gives 33.8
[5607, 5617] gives 28.4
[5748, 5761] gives 34.6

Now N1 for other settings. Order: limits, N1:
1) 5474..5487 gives 362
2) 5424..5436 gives 334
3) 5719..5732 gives 431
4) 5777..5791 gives 467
